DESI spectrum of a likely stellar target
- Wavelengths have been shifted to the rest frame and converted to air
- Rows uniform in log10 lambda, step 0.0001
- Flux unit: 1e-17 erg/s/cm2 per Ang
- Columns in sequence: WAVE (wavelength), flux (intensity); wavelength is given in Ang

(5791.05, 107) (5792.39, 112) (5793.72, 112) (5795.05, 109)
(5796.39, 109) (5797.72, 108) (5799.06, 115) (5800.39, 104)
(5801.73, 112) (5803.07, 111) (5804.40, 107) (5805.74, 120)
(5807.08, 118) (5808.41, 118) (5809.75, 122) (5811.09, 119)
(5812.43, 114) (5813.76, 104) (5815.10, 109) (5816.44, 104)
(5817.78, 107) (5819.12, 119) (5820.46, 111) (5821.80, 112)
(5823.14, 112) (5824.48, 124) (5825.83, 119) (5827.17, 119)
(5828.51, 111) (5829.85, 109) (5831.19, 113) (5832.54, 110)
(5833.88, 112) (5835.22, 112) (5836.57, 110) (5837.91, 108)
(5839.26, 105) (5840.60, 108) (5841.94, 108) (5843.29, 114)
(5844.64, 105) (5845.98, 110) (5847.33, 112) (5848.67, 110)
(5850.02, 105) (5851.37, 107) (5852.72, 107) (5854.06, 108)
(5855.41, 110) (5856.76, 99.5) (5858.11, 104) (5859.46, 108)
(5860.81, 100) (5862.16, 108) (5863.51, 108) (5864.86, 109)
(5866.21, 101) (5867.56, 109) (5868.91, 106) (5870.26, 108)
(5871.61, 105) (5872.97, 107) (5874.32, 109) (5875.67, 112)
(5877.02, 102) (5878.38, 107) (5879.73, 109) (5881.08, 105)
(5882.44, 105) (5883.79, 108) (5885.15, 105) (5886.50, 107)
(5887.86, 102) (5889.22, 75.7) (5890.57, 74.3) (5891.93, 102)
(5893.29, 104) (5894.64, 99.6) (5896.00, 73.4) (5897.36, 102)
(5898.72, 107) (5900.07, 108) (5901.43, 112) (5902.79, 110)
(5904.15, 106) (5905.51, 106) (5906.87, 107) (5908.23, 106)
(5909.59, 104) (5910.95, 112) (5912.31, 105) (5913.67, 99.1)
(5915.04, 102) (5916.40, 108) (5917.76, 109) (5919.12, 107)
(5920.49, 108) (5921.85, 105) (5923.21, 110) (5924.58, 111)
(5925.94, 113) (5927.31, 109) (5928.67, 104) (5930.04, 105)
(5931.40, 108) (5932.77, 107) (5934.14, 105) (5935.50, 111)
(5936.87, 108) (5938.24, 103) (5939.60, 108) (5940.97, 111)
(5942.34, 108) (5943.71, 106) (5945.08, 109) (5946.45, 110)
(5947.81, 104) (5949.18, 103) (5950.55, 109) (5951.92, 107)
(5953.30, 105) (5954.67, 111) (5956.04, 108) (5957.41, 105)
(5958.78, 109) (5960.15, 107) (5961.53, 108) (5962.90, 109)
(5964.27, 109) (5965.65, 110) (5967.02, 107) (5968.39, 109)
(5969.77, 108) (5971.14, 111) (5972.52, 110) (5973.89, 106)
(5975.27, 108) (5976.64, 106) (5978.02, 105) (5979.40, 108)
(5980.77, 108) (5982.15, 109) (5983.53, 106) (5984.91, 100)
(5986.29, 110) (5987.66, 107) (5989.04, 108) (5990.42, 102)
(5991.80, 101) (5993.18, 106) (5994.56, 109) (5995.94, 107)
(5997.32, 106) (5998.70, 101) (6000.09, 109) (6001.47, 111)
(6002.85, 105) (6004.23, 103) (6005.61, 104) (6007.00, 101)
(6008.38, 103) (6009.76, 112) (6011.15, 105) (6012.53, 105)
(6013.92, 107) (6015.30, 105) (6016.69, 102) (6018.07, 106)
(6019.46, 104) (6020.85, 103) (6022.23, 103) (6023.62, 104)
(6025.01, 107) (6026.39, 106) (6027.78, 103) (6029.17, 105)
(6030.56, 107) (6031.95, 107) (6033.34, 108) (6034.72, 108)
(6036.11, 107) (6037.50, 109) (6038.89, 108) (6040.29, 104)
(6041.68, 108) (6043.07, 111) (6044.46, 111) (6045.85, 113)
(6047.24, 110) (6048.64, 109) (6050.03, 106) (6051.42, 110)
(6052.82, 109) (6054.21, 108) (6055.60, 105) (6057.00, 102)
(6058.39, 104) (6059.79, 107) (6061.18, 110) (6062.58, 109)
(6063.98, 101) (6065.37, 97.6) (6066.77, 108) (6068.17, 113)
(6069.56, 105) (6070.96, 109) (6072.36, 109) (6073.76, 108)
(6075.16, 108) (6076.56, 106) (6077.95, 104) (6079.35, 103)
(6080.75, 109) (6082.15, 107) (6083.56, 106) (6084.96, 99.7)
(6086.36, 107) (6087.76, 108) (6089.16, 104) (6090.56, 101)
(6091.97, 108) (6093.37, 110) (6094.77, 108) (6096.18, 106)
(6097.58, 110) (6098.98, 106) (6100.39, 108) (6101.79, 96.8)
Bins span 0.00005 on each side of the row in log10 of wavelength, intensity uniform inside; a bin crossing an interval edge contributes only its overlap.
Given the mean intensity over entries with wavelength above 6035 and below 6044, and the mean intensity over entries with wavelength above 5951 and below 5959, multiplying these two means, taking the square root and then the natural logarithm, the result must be 4.68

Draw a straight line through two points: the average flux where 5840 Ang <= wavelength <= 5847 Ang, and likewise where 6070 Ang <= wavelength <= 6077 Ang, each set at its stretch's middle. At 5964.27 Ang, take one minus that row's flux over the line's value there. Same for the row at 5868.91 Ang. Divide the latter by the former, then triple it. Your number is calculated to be -16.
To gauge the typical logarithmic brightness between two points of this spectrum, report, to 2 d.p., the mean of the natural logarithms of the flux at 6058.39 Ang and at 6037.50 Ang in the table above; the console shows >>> 4.67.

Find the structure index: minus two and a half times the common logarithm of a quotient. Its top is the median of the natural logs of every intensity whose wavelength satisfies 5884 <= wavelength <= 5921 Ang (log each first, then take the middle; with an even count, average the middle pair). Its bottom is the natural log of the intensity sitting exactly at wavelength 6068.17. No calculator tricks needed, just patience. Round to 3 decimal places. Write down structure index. 0.015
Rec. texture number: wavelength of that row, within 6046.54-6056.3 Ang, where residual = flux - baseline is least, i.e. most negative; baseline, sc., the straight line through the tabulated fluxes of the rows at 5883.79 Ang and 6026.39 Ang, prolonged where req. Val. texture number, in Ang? 6055.60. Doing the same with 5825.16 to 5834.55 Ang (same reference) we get 5829.85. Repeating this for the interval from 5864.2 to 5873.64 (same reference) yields 5866.21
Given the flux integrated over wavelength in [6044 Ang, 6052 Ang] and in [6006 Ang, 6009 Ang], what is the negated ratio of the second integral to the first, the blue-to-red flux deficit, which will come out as -0.3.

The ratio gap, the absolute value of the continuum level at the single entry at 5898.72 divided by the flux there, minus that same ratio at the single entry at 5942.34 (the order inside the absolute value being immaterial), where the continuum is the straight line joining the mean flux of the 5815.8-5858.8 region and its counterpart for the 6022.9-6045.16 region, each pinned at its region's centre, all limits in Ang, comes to 0.016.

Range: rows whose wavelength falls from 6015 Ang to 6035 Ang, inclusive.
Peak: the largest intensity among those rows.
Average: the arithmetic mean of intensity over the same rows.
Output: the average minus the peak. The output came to -2.8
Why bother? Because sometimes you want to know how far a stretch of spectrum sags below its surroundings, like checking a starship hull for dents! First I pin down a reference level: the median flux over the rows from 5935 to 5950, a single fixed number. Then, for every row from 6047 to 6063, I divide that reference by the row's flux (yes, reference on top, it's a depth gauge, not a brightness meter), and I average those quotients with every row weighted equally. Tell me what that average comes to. 1.01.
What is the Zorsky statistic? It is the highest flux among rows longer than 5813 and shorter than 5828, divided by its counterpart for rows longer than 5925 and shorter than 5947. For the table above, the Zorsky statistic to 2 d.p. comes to 1.10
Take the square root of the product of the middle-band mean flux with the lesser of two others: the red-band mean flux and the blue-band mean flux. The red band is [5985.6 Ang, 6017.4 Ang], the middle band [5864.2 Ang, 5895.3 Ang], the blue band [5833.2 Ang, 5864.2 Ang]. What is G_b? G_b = 104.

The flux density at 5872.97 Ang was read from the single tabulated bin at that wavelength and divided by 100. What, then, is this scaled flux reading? 1.07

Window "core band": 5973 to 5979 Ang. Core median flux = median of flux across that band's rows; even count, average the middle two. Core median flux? 106.0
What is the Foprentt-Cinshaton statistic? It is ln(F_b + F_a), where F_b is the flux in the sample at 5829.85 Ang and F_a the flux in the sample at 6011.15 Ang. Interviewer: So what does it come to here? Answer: 5.37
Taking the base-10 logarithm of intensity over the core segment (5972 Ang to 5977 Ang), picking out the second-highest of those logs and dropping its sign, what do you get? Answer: 2.03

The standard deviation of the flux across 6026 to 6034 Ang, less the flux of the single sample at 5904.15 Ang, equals -104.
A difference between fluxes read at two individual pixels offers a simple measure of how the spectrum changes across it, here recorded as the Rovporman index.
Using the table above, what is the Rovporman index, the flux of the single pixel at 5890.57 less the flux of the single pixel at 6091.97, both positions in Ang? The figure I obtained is -34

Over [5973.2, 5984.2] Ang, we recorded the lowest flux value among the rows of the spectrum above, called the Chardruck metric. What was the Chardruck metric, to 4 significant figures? 105.0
